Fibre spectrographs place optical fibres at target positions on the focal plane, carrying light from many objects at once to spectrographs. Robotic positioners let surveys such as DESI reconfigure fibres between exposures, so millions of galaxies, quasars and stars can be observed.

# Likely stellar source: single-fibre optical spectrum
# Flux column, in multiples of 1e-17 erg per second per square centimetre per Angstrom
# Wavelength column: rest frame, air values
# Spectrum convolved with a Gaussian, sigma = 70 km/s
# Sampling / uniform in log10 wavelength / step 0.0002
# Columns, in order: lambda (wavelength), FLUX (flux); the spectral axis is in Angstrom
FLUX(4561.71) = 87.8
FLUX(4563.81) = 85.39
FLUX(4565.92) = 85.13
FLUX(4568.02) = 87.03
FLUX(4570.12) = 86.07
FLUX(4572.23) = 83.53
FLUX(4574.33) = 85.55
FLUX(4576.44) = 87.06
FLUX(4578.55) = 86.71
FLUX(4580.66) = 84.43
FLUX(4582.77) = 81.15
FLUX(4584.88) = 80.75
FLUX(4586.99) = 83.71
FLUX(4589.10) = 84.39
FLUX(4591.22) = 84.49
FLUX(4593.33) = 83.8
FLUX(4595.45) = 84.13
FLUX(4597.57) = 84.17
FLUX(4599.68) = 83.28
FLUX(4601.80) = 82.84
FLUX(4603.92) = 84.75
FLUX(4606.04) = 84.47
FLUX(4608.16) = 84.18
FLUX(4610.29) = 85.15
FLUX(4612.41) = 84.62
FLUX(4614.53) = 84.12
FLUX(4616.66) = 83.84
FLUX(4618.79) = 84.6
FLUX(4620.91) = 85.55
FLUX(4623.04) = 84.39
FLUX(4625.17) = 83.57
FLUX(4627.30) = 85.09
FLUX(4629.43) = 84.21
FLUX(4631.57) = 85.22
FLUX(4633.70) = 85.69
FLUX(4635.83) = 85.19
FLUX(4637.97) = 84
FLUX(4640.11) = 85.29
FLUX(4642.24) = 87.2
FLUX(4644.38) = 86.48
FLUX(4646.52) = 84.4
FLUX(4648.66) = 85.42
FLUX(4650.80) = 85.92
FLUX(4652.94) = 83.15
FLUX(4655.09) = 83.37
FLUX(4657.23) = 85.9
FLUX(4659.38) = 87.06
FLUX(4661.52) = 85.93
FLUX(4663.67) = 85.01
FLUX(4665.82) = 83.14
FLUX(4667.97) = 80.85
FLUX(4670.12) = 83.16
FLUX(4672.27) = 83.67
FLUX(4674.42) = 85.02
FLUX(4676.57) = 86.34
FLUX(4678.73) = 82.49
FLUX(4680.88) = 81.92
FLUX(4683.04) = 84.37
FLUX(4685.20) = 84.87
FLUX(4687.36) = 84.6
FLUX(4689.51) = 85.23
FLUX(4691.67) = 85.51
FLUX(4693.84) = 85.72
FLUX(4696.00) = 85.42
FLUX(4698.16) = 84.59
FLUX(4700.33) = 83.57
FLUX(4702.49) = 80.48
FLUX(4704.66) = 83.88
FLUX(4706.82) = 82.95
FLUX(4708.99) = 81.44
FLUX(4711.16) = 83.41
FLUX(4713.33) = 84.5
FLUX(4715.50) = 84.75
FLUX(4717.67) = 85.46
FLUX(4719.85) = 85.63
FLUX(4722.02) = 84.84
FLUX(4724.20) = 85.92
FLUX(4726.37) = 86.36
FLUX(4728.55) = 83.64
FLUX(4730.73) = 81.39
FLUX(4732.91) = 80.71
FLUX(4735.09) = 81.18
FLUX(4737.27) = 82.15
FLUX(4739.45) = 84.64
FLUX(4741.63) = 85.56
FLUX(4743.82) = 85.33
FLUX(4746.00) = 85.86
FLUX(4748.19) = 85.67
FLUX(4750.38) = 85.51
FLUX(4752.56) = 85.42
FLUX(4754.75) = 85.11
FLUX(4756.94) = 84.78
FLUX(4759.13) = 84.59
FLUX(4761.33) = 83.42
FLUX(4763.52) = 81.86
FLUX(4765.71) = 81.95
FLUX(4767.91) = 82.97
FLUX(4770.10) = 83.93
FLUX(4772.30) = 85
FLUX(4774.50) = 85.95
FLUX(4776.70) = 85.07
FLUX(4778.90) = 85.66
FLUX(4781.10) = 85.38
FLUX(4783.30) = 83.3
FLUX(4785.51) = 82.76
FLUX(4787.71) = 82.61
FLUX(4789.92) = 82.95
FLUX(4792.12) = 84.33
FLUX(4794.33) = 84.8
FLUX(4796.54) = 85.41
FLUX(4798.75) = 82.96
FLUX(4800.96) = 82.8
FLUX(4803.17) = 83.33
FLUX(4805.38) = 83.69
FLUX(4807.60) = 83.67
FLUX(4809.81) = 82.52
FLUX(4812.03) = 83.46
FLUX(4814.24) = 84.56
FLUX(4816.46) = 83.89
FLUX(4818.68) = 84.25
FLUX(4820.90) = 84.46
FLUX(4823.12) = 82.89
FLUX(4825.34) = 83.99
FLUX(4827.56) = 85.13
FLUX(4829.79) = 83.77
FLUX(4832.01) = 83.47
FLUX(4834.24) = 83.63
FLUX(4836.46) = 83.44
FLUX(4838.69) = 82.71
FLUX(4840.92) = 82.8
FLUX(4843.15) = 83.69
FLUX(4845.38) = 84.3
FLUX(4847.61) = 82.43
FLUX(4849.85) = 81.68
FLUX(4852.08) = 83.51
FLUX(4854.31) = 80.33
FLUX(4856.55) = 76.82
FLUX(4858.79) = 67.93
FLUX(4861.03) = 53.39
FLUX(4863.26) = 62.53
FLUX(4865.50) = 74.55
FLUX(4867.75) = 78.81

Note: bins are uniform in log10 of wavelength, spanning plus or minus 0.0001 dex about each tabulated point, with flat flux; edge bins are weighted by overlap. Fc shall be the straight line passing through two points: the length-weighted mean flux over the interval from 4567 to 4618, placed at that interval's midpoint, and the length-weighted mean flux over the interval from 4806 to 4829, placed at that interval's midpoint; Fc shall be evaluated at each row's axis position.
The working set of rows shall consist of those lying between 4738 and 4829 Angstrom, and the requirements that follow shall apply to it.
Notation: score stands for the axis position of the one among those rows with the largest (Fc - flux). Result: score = 4763.52 Angstrom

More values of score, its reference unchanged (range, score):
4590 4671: 4667.97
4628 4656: 4652.94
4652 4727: 4702.49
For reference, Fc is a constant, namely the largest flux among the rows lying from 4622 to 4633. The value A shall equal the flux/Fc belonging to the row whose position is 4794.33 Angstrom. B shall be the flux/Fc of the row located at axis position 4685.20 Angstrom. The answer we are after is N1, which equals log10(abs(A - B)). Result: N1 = -3.1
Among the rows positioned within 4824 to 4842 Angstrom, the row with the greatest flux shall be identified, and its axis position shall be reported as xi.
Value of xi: 4827.56 Angstrom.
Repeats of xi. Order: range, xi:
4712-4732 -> 4726.37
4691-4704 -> 4693.84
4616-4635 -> 4633.70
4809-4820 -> 4814.24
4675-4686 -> 4676.57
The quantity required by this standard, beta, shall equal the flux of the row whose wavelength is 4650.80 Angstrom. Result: 85.92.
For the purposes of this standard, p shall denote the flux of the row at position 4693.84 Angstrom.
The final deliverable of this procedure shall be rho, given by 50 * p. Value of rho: 4286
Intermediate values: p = 85.72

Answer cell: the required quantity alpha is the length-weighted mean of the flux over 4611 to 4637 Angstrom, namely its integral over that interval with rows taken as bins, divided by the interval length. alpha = 84.7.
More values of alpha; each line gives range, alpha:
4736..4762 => 84.8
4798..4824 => 83.6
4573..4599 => 84.2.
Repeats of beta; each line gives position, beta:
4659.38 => 87.06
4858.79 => 67.93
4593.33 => 83.8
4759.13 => 84.59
